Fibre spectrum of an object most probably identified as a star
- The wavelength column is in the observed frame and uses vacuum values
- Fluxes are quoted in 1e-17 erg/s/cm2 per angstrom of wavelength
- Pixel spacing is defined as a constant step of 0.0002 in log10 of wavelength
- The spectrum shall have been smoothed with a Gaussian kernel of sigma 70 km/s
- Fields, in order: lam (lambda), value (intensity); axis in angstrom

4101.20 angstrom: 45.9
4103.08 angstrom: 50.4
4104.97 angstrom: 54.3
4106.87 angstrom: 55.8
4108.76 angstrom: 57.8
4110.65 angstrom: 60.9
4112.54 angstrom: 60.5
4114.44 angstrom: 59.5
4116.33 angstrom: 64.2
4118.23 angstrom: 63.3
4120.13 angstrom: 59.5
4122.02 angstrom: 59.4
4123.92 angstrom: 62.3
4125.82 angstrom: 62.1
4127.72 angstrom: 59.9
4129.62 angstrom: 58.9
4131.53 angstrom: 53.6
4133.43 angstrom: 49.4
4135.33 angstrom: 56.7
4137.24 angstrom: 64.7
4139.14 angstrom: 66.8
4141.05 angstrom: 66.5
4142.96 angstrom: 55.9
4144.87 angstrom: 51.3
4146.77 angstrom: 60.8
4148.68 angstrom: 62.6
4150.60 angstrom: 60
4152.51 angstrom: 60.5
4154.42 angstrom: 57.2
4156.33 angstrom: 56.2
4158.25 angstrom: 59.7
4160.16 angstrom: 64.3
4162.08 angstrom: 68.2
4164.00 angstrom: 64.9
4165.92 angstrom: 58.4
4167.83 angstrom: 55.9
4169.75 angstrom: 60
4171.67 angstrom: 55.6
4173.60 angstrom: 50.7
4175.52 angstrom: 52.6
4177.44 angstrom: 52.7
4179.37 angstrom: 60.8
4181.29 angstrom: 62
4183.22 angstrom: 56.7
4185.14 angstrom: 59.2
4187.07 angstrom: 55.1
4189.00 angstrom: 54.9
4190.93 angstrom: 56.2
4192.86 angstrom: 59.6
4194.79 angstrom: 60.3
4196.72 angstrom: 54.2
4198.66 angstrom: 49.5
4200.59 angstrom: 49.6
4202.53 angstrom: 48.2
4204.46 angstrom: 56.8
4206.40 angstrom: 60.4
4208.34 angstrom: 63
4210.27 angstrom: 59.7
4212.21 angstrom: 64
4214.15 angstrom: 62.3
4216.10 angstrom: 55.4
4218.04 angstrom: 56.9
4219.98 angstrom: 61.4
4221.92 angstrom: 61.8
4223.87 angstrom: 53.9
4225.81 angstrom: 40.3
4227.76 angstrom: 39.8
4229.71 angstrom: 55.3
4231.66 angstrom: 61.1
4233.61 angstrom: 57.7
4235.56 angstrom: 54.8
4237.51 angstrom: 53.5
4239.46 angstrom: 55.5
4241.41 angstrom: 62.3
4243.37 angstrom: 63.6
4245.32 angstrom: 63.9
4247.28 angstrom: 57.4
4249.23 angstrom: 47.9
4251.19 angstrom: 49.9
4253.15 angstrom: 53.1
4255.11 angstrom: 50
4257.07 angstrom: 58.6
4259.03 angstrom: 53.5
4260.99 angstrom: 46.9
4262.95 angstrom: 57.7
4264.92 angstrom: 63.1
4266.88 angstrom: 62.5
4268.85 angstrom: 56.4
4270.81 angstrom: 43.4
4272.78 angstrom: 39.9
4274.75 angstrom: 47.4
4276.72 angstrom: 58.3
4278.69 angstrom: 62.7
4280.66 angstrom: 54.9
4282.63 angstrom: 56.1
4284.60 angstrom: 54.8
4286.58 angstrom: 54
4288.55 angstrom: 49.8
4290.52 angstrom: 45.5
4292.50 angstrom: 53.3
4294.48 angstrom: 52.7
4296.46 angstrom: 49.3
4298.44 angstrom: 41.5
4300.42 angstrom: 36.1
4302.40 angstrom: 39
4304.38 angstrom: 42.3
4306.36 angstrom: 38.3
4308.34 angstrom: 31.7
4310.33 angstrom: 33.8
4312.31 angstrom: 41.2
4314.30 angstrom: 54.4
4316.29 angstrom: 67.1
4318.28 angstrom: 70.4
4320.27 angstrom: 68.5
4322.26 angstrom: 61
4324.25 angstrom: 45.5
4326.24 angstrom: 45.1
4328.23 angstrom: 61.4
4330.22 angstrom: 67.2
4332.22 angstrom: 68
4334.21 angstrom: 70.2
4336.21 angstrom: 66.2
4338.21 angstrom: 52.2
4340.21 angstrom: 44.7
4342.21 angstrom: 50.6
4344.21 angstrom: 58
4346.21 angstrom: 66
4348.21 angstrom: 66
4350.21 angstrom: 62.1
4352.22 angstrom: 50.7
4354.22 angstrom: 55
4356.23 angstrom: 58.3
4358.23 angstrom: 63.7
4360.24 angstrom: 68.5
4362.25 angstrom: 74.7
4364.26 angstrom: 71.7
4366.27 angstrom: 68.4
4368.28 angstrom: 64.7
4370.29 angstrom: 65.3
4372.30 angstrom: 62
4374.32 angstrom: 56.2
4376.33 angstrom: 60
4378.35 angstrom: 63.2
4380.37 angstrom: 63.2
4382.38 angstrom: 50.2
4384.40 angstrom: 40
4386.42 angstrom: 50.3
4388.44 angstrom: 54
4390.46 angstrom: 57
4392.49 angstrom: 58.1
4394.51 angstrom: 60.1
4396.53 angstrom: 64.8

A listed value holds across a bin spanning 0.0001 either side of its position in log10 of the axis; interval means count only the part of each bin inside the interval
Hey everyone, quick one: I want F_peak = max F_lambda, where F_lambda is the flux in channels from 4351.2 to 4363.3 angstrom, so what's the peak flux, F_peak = 74.7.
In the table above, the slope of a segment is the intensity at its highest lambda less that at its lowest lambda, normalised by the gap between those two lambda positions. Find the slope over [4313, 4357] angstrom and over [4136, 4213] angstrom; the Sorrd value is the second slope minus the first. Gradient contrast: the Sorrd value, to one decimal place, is -0.1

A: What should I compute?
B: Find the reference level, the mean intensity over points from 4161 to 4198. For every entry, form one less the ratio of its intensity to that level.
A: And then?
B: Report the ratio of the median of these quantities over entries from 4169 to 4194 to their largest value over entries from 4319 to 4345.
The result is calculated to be 0.12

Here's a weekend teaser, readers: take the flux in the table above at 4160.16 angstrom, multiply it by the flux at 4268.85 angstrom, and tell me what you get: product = 3627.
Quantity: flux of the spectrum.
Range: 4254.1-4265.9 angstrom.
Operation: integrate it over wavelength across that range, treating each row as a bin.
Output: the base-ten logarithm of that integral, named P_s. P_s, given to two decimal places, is 2.81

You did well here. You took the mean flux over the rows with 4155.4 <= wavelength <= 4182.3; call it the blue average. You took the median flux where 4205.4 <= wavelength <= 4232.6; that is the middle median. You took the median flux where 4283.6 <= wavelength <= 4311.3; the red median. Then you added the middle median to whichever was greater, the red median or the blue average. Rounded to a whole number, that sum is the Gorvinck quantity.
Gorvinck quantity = 119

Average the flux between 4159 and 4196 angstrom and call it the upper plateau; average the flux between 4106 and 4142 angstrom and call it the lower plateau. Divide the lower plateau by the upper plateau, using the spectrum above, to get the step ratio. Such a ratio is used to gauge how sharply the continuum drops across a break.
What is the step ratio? 1.03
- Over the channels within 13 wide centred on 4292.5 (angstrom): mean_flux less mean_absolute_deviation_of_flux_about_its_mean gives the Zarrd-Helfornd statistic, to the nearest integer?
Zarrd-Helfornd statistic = 46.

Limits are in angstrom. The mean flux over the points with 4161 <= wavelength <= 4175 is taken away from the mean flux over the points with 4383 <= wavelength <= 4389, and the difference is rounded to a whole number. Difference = -11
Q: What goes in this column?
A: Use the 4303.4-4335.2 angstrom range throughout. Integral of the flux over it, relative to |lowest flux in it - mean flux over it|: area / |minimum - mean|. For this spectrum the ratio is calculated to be 77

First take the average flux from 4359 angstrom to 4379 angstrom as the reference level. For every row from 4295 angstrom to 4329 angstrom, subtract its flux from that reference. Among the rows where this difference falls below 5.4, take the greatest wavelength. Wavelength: 4328.23 angstrom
